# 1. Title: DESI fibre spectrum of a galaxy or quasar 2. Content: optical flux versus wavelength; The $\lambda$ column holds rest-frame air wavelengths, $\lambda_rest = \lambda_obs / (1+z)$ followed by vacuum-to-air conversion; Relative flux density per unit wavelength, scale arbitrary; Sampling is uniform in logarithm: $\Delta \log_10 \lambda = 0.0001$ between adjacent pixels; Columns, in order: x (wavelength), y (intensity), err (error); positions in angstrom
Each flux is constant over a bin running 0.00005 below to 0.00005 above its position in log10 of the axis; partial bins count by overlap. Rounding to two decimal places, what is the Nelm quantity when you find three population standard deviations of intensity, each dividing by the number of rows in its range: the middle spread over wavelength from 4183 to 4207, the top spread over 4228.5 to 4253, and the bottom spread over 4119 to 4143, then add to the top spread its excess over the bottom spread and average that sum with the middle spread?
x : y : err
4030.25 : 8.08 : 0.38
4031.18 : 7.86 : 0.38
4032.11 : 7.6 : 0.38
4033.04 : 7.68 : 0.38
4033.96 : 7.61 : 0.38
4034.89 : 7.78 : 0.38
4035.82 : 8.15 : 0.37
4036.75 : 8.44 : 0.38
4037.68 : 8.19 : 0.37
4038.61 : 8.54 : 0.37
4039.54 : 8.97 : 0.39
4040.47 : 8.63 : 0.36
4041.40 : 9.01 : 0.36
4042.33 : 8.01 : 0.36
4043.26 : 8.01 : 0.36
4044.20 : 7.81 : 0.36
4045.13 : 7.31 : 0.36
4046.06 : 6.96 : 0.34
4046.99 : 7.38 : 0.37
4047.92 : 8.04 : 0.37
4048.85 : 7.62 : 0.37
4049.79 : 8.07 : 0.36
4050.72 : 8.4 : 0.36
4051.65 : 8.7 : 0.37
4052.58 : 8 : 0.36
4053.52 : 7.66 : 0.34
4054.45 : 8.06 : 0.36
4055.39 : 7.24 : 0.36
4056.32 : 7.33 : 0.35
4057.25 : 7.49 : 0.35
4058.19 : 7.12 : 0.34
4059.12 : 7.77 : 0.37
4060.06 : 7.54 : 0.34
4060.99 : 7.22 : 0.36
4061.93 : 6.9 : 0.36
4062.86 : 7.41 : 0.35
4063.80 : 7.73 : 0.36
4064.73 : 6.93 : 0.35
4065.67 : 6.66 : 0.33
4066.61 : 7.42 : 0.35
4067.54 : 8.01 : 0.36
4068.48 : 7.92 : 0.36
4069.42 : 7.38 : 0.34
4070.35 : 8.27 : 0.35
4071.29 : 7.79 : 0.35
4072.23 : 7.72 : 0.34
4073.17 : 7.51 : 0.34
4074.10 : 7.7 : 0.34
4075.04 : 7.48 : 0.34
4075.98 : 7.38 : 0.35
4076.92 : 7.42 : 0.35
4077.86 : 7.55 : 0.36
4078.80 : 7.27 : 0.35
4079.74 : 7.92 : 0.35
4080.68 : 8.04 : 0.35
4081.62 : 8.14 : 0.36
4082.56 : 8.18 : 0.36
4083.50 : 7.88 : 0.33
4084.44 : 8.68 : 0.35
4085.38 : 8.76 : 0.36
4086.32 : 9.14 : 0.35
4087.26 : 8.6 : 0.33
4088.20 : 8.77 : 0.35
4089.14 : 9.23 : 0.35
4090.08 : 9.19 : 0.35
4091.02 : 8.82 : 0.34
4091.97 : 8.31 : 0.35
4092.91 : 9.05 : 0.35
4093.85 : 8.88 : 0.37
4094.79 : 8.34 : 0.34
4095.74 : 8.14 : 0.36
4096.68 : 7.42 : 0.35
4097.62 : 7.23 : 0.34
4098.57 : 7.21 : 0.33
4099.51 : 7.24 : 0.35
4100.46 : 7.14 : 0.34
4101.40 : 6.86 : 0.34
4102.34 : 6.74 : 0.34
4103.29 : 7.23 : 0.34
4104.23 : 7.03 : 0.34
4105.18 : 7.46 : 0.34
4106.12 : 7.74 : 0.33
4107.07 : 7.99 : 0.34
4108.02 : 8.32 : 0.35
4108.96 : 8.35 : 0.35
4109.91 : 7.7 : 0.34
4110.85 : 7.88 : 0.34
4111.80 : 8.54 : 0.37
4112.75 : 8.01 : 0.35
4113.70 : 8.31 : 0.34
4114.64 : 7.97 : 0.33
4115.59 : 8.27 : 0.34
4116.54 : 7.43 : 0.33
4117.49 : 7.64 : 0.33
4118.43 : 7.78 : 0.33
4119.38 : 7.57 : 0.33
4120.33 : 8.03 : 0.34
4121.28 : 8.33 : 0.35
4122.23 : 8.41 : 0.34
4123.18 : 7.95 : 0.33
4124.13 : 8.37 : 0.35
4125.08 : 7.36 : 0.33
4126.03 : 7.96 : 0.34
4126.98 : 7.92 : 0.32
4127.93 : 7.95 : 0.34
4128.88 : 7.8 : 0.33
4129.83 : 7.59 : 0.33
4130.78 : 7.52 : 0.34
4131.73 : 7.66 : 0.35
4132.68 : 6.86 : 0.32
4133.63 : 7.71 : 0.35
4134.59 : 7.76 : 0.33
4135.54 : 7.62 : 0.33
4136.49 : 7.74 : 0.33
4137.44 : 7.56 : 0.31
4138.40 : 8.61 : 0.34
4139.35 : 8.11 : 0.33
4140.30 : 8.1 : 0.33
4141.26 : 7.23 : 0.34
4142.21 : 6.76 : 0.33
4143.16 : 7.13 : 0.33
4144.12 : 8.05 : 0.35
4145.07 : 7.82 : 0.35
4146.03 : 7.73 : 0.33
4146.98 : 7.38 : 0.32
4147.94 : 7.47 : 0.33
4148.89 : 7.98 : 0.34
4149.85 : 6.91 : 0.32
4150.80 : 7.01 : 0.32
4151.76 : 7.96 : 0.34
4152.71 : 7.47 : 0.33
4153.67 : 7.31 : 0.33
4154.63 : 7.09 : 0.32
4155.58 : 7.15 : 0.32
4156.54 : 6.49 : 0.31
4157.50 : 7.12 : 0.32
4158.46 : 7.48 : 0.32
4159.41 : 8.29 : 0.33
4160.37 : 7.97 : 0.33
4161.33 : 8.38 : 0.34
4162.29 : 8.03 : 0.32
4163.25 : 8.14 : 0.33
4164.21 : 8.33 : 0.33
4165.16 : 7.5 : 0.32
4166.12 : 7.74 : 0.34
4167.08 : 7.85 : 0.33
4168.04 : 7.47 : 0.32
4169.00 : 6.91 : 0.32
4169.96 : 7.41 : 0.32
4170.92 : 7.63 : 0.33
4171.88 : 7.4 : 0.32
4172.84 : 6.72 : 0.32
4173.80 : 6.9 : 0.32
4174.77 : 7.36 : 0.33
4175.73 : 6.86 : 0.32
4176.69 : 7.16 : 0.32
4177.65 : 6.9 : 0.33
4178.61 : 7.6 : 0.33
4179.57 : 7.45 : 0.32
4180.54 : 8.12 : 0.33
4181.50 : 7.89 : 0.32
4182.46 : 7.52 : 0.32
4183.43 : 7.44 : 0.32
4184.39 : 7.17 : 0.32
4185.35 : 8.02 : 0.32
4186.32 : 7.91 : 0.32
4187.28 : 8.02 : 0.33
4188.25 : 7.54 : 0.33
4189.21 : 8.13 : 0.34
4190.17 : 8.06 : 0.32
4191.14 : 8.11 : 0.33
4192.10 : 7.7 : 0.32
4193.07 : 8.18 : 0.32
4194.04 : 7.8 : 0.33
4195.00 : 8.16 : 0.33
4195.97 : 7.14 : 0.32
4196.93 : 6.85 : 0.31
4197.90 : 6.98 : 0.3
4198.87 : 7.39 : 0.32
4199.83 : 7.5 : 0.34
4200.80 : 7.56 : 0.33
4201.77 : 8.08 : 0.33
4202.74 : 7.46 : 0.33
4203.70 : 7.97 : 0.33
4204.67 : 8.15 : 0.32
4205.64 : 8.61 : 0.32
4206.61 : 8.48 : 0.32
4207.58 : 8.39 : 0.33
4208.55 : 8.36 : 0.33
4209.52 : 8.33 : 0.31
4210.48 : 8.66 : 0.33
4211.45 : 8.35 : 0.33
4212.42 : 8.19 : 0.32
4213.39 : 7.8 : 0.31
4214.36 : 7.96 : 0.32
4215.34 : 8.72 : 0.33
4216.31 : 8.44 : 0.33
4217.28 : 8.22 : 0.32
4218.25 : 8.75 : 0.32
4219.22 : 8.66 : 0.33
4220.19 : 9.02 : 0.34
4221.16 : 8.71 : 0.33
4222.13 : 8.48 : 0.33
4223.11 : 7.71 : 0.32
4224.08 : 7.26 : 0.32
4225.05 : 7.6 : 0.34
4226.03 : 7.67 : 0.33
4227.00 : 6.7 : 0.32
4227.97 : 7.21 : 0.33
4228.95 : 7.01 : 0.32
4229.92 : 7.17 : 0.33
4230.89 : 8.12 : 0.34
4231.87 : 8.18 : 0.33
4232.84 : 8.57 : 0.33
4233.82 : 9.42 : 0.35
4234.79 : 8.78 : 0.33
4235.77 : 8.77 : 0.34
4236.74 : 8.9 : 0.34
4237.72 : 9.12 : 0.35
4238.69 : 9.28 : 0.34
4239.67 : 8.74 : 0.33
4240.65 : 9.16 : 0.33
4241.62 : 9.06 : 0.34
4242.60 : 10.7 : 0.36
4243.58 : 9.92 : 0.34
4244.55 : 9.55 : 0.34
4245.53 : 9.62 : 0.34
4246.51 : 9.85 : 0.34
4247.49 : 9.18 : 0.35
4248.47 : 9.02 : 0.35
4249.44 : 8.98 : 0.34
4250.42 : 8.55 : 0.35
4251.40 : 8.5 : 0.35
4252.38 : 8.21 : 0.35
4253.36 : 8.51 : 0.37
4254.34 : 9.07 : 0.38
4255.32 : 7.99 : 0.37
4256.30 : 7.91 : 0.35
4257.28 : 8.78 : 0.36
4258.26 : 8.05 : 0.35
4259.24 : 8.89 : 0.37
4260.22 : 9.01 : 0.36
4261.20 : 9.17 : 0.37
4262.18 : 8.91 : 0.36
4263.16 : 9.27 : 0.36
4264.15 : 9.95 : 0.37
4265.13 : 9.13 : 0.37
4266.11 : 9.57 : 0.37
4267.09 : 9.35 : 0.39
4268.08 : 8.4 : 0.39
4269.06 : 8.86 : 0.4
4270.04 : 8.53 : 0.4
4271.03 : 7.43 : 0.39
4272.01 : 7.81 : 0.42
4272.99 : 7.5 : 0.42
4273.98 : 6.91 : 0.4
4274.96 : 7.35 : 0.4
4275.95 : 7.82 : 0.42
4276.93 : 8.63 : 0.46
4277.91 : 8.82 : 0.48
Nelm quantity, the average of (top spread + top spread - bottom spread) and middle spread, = 0.79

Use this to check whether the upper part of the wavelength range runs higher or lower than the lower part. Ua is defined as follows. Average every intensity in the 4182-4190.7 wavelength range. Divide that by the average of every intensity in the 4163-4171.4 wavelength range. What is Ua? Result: 1.01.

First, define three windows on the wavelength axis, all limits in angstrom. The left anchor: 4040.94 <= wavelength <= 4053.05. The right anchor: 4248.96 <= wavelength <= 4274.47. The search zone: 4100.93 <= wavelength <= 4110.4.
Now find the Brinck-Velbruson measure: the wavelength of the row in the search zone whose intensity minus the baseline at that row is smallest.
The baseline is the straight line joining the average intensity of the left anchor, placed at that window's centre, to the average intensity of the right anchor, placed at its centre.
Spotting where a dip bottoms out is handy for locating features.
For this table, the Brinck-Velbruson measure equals 4102.34 angstrom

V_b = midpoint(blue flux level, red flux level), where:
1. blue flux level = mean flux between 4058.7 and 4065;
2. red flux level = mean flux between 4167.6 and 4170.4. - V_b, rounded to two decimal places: 7.31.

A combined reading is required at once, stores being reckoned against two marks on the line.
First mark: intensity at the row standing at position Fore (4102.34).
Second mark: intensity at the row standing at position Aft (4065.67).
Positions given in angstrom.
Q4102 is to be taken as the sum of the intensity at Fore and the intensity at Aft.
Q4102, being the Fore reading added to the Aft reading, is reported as 13.4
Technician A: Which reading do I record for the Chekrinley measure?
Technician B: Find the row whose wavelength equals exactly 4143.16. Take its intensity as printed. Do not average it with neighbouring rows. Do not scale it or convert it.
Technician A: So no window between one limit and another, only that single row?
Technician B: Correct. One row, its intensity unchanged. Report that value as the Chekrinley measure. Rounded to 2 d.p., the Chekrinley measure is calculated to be 7.13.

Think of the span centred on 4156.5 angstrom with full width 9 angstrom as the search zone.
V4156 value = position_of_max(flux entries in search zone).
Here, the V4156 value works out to 4159.41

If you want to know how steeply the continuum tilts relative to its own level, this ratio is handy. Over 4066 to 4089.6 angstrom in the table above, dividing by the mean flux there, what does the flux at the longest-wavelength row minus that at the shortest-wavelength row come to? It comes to 0.226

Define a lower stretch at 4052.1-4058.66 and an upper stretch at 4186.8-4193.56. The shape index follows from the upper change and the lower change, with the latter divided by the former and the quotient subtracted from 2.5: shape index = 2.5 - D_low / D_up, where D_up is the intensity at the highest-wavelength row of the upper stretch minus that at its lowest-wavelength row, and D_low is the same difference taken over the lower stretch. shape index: 8.0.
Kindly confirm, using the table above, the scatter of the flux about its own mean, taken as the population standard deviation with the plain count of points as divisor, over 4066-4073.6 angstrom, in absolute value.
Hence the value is 0.290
